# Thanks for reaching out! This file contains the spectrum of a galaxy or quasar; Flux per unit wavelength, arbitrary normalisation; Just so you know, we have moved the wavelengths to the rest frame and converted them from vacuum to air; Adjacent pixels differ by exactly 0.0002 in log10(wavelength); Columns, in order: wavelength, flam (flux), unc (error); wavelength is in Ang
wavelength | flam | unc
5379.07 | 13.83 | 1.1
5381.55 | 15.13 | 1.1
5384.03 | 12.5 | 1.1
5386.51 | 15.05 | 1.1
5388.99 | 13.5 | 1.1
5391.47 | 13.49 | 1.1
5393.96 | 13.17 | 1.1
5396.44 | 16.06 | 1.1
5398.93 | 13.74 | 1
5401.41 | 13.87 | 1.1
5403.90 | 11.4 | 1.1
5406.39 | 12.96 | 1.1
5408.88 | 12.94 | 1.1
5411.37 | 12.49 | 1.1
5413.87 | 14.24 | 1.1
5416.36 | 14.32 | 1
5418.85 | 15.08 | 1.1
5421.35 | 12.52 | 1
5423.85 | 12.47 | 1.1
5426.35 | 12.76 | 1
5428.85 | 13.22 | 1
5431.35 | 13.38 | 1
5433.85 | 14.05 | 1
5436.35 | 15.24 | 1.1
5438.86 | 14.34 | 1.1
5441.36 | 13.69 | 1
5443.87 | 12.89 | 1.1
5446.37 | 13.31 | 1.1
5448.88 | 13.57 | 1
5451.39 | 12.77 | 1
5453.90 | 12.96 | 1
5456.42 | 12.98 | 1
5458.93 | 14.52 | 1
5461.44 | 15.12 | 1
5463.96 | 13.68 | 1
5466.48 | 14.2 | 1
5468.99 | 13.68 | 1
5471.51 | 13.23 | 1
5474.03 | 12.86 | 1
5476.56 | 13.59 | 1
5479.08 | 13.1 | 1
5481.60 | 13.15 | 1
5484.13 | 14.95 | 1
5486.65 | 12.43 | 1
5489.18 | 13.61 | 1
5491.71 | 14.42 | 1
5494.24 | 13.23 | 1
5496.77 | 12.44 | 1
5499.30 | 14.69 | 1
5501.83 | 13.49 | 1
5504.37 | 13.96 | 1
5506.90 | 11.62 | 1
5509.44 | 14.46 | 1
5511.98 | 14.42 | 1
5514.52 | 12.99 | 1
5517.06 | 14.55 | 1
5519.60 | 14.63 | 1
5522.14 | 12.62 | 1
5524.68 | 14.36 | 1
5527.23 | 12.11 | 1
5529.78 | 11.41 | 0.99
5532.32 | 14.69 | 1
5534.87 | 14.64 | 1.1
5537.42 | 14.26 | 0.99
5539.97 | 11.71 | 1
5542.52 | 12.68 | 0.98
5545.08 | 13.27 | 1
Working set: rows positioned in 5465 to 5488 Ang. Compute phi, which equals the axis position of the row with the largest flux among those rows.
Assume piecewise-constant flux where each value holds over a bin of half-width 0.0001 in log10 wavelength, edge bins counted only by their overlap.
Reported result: 5484.13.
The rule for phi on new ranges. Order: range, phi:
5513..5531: 5519.60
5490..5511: 5499.30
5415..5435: 5418.85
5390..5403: 5396.44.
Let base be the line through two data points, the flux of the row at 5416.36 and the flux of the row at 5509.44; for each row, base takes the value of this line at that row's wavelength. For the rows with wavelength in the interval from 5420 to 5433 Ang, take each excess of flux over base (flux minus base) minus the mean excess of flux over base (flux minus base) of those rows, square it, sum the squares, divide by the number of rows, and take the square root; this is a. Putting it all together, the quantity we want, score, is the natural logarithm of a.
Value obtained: -1.0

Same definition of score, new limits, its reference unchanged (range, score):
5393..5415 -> 0.2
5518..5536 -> 0.3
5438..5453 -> -0.6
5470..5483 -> -1.4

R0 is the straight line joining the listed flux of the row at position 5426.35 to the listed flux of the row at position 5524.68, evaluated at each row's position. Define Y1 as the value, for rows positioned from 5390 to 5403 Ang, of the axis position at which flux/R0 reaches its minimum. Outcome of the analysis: 5393.96 Ang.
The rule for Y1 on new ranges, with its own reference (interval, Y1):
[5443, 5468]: 5451.39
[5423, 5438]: 5423.85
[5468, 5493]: 5486.65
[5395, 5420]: 5403.90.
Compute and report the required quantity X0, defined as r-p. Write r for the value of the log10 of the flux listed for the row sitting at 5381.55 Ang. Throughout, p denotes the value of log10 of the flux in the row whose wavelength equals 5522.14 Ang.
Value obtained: 0.08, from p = 1.10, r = 1.18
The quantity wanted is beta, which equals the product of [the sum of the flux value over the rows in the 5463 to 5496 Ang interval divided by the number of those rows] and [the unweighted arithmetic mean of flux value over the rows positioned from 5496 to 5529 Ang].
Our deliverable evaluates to 184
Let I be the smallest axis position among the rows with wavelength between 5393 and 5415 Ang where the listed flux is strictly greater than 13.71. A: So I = 5396.44 Ang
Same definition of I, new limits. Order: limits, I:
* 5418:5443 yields 5418.85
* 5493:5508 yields 5499.30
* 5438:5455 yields 5438.86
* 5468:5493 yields 5484.13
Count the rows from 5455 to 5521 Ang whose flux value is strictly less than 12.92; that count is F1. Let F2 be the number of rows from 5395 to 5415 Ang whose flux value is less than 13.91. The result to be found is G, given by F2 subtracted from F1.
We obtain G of -2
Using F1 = 4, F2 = 6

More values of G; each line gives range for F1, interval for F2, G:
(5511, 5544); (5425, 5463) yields -5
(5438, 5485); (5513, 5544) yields -3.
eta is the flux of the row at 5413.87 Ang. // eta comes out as 14.24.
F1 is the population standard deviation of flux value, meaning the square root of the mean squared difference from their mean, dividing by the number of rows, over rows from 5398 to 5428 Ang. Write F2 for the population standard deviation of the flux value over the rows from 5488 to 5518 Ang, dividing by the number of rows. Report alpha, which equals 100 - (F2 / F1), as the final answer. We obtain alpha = 99.1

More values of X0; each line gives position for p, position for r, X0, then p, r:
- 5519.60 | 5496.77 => -0.07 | 1.17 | 1.09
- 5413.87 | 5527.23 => -0.07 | 1.15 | 1.08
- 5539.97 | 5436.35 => 0.11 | 1.07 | 1.18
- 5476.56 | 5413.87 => 0.02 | 1.13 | 1.15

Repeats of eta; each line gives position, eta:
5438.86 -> 14.34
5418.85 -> 15.08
